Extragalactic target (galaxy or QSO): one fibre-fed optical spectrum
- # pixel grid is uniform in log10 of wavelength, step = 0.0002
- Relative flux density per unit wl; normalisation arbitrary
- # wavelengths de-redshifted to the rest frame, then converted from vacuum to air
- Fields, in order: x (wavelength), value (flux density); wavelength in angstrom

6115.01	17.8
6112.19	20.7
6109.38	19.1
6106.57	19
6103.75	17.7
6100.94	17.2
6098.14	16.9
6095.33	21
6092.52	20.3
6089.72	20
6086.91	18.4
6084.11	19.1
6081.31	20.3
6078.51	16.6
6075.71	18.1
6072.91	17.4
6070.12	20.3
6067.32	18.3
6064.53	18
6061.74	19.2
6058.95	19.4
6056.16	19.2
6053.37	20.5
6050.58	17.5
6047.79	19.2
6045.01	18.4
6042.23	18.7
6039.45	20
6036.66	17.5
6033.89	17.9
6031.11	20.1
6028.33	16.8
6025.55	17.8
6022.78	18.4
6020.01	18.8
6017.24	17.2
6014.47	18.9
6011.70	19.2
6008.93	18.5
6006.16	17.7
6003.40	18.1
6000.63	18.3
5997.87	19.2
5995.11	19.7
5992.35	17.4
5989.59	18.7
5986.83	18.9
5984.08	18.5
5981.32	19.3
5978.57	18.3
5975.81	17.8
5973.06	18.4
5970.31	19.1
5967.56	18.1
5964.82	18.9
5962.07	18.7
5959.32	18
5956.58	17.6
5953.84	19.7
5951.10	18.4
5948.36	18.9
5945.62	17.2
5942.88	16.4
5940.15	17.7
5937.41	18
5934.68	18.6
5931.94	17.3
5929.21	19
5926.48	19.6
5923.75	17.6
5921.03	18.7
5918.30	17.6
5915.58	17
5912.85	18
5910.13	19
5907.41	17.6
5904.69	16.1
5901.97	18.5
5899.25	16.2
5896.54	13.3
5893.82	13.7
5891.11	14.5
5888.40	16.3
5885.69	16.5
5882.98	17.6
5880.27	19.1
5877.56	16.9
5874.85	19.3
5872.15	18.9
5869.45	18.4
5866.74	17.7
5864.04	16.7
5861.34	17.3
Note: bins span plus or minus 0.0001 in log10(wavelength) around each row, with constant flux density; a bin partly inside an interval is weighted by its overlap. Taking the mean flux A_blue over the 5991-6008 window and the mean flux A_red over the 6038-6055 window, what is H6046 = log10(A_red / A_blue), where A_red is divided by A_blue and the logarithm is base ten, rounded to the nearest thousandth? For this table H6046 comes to 0.015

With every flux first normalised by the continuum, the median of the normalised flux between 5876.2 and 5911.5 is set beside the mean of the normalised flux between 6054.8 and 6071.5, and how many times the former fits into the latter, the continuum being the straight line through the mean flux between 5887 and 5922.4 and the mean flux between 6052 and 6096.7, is 0.998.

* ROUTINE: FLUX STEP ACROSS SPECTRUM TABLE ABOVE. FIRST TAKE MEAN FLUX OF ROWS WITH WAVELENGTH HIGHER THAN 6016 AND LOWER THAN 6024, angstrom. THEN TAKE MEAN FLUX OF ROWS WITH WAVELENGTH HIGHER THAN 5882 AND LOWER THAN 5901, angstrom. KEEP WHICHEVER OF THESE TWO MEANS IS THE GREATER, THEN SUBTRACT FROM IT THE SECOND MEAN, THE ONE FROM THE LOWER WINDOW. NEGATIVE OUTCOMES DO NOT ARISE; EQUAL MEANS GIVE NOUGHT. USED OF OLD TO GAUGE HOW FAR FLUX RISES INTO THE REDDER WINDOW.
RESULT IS 2.69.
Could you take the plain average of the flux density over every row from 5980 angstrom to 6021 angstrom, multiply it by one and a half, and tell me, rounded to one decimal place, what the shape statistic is 27.8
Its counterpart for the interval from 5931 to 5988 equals 27.4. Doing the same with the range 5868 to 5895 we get 25.7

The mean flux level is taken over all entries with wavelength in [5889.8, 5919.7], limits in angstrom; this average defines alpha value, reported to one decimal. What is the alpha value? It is 16.5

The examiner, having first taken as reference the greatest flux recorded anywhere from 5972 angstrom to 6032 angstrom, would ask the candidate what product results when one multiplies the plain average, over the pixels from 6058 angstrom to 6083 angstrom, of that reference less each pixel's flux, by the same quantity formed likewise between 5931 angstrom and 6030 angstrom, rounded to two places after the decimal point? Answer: 2.67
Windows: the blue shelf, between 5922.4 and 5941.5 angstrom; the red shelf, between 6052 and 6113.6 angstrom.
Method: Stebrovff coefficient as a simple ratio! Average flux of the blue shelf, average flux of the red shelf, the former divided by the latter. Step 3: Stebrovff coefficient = 0.96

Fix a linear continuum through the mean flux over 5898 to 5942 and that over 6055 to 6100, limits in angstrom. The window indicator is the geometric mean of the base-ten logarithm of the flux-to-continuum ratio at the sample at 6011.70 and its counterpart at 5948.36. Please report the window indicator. 0.018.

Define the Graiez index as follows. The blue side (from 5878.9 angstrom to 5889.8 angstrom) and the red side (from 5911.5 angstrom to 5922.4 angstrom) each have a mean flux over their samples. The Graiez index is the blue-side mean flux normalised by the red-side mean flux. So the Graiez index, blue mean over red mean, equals 0.97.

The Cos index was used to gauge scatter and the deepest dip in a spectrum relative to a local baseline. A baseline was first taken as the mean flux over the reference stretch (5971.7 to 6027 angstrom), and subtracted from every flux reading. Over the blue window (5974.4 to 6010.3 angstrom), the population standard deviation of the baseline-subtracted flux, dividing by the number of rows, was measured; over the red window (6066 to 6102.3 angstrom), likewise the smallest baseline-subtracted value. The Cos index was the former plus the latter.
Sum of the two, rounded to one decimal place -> -1.2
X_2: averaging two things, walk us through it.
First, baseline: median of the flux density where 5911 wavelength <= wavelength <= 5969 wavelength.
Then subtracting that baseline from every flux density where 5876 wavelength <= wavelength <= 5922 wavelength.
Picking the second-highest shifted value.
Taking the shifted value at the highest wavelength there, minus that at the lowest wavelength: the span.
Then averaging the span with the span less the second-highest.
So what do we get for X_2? 1.3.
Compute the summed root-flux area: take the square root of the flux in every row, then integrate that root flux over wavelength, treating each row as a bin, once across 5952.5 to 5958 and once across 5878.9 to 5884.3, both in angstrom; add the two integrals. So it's 46.9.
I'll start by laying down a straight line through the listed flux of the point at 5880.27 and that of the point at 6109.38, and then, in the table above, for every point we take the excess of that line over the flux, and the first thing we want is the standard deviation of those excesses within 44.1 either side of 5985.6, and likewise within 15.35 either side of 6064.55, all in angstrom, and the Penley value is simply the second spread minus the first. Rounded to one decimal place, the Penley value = 0.4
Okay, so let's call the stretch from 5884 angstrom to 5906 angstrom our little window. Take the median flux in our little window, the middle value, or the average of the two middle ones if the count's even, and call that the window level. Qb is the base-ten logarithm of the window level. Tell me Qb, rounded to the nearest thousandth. 1.208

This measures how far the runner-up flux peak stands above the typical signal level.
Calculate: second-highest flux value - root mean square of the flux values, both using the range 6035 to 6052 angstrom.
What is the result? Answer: 0.6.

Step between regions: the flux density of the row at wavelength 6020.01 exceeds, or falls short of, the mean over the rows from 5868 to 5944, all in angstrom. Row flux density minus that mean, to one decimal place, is 1.4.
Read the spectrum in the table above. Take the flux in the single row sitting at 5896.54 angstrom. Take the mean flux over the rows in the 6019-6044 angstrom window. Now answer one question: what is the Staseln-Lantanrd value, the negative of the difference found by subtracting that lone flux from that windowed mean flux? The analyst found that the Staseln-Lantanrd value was -5.1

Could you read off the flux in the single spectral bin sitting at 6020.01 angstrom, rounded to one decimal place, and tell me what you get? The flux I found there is 18.8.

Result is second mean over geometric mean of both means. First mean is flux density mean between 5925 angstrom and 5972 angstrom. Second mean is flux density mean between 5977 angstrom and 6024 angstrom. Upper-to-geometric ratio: 1.01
